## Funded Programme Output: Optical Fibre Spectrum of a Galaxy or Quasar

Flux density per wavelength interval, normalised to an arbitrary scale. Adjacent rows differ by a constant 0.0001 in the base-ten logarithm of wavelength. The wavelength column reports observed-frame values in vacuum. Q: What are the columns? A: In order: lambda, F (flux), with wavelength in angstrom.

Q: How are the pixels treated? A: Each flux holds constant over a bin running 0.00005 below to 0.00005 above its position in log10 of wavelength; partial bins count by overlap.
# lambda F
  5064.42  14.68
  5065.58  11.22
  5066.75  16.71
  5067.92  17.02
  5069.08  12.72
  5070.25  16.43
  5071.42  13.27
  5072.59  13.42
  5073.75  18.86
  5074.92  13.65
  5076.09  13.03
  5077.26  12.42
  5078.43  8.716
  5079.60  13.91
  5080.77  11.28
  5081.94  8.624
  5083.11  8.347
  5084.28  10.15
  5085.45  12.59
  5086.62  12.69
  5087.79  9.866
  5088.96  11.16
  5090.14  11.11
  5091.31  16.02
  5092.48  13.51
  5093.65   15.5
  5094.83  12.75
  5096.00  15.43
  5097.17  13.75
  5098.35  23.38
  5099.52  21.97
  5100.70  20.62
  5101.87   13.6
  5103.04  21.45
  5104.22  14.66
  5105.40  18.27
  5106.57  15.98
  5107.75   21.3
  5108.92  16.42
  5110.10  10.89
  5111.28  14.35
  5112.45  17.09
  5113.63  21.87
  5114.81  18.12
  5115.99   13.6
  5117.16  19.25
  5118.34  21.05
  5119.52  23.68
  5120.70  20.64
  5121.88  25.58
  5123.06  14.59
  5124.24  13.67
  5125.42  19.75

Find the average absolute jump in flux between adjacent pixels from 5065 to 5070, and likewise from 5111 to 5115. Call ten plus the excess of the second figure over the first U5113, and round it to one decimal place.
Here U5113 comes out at 10.4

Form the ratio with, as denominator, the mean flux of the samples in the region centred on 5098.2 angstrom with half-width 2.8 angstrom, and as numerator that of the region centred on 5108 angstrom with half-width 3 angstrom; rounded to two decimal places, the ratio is 0.87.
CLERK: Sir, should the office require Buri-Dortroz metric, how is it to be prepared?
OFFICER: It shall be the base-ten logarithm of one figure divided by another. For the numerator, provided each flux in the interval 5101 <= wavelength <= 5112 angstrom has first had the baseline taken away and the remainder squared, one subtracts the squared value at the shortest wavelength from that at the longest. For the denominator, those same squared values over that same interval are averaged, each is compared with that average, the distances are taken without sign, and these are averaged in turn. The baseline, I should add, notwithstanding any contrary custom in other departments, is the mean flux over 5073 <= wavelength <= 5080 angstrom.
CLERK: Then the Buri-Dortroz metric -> -1.4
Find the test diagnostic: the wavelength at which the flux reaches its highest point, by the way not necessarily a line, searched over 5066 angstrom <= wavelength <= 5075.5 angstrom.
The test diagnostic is 5073.75 angstrom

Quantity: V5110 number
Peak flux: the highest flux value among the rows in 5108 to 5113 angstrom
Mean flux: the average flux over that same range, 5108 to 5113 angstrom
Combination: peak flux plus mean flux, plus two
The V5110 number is 34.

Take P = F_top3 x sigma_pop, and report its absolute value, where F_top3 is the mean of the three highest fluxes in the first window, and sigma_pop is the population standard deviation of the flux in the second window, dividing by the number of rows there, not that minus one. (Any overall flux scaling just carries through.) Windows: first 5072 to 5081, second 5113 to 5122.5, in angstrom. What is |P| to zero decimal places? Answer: 53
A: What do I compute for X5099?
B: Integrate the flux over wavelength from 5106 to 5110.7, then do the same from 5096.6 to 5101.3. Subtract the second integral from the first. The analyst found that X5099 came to -18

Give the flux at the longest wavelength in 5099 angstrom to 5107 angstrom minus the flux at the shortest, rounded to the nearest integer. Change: -6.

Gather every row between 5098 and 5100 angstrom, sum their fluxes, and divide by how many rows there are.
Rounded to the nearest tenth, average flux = 22.7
